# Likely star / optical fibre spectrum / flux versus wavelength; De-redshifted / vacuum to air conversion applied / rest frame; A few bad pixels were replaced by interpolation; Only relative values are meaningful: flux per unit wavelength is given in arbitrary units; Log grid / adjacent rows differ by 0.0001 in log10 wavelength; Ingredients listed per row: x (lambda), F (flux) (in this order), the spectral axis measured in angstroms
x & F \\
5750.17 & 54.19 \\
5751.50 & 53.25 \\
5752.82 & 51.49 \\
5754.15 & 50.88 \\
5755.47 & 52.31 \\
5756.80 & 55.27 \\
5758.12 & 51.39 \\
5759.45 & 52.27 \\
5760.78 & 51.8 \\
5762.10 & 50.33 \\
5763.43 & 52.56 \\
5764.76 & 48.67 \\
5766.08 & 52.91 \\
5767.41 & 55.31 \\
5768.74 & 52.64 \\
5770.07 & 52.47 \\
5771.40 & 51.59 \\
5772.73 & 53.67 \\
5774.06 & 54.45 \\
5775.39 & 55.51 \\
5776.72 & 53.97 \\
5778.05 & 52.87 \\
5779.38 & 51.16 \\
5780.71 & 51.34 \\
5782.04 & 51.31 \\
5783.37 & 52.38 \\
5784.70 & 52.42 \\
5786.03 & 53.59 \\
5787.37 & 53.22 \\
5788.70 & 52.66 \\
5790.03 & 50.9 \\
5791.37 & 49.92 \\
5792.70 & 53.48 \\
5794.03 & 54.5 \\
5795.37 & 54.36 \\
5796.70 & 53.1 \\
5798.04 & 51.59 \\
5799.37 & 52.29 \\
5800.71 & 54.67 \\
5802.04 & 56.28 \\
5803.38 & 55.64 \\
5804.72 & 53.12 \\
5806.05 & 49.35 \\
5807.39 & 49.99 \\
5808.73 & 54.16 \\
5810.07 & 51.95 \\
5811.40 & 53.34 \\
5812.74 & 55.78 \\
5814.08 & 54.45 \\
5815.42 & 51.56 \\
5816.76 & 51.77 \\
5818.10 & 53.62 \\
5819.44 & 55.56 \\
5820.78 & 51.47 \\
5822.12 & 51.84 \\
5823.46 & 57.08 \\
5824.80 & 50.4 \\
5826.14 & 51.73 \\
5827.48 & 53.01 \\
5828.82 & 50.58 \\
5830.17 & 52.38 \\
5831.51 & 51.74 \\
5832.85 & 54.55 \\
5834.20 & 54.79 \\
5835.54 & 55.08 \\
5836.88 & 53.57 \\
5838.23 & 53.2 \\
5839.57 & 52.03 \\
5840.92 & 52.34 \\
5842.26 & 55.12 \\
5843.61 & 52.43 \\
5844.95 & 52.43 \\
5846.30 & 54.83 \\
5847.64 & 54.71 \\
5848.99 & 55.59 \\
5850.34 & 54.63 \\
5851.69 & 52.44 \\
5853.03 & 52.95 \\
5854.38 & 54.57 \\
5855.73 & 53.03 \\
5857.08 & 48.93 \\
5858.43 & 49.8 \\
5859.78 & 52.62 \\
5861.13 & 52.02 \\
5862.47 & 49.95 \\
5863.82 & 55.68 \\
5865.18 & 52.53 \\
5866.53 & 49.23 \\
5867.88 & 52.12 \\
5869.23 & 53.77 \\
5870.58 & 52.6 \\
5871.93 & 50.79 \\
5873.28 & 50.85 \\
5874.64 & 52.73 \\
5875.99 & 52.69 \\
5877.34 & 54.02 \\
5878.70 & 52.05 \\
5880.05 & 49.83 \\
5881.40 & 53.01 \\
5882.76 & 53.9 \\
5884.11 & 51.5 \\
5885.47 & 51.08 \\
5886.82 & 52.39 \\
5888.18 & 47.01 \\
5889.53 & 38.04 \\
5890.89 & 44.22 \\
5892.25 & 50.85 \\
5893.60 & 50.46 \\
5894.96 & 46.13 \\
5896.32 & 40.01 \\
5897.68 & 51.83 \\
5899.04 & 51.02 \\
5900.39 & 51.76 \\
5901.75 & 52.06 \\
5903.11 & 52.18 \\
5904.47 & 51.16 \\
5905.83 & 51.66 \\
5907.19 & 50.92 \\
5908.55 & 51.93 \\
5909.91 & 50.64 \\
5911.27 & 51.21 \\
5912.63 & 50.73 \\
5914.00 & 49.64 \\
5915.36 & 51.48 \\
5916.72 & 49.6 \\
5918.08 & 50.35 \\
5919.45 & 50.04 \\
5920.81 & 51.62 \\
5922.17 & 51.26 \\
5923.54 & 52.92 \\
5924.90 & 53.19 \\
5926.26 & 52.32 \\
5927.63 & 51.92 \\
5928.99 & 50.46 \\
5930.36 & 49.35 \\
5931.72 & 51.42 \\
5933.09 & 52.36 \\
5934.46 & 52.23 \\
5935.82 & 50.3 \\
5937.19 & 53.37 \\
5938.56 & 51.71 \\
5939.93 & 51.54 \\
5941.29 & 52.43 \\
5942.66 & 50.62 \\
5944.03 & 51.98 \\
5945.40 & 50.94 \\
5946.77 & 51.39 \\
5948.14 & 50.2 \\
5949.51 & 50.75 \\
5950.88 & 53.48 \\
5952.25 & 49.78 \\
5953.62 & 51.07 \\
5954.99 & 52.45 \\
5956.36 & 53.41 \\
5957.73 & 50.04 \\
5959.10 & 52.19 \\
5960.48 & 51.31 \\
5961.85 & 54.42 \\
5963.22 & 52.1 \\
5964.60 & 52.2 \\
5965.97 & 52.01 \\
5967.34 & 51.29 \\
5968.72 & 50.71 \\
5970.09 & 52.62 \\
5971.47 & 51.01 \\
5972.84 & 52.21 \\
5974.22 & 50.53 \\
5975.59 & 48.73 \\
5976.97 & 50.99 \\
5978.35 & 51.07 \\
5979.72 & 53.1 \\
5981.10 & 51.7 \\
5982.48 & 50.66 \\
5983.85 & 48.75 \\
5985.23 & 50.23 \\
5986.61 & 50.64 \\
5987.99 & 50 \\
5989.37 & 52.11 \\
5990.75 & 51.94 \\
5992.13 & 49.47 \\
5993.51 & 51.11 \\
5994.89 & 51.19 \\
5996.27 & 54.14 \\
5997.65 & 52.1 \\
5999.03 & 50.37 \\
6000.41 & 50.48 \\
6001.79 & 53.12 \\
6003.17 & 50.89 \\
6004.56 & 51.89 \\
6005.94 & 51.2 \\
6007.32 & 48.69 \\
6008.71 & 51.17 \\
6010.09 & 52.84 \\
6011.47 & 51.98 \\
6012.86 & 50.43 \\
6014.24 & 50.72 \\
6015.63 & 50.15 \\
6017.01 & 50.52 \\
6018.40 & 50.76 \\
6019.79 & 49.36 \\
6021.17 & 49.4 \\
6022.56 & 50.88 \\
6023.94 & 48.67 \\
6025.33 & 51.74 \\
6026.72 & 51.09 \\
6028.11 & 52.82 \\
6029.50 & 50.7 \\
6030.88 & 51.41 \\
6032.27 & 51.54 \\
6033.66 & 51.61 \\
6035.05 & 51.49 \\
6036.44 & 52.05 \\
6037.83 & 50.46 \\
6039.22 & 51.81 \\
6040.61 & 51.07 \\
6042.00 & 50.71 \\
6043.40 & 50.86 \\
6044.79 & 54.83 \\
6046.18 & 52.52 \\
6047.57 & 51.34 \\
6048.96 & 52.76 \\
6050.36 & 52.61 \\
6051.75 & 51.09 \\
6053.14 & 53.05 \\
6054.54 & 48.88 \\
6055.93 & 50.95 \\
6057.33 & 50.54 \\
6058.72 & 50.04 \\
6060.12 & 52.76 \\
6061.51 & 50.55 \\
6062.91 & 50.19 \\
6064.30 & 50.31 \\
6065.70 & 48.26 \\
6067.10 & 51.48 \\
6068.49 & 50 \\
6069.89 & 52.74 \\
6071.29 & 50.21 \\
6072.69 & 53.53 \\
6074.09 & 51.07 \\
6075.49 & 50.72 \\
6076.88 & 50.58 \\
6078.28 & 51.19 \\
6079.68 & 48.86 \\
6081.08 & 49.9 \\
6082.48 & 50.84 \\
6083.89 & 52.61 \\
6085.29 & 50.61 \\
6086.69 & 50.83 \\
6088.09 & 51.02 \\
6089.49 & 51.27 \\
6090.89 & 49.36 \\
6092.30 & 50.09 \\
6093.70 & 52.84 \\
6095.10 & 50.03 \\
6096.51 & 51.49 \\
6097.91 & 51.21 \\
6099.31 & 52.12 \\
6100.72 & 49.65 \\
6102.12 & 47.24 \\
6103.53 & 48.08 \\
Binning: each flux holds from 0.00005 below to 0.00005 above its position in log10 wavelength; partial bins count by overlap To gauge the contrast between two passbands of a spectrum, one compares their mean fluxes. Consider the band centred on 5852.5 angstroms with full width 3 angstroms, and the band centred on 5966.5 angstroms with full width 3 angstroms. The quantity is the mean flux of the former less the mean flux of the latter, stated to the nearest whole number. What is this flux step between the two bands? 1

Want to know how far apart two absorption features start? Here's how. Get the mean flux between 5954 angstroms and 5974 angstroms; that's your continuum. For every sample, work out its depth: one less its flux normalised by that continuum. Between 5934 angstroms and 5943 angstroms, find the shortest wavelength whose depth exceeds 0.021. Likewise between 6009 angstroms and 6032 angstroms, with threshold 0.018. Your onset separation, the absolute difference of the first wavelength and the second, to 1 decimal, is 77.0 angstroms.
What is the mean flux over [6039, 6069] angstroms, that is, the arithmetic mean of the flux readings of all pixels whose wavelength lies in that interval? 51.21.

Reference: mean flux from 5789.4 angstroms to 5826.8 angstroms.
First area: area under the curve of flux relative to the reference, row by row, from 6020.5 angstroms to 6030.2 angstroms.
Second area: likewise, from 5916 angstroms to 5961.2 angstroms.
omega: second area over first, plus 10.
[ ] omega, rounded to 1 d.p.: 14.7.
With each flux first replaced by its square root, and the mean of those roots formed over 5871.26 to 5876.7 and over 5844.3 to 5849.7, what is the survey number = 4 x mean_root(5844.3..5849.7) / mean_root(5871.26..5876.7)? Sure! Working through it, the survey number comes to 4.10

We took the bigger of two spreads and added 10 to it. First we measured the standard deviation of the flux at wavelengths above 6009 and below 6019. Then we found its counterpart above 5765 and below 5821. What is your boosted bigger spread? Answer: 11.7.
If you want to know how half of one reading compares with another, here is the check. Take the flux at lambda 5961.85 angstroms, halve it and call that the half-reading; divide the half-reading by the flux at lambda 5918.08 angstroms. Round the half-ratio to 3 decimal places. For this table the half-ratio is 0.540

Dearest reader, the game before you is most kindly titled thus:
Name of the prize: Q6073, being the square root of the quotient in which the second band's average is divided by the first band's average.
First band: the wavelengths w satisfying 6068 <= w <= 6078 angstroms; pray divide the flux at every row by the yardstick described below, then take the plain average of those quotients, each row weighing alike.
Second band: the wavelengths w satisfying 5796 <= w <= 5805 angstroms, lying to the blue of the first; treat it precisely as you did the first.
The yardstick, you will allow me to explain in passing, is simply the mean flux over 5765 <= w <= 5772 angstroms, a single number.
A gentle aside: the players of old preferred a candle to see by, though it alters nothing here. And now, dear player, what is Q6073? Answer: 1.02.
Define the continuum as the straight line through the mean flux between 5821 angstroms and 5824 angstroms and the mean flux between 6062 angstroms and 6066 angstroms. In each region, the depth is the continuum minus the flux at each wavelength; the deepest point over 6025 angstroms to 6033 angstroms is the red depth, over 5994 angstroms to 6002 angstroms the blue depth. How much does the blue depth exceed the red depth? 0.9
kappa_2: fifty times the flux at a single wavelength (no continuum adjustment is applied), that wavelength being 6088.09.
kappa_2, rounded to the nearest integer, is 2551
